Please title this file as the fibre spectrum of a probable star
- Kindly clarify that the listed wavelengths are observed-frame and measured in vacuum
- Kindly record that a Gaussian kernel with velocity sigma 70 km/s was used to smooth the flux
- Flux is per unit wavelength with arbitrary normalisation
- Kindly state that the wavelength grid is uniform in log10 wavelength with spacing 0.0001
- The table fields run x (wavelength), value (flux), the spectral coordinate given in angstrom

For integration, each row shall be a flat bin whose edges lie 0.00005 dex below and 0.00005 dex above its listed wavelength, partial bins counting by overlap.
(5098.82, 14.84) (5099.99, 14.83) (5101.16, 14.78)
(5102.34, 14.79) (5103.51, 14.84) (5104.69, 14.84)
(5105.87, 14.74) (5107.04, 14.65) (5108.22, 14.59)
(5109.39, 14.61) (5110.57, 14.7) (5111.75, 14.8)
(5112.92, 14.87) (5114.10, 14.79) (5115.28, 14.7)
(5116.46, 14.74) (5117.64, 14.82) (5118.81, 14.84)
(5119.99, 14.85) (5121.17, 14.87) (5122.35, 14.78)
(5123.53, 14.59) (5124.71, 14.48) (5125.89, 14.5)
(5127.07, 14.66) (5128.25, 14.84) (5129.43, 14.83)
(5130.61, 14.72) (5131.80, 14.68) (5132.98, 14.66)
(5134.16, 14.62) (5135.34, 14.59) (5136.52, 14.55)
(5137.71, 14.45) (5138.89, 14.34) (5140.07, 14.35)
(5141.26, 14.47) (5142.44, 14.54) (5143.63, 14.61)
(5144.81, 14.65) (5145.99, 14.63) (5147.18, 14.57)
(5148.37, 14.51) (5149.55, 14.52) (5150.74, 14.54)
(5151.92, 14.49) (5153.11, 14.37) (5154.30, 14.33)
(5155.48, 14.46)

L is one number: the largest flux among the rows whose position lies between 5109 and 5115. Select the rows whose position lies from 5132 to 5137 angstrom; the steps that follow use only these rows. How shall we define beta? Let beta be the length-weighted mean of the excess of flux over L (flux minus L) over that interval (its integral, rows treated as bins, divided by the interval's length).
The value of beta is -0.26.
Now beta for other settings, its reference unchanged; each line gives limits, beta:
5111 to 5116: -0.08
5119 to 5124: -0.09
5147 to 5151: -0.34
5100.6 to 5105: -0.06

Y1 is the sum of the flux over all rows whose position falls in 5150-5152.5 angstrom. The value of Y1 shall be 29.0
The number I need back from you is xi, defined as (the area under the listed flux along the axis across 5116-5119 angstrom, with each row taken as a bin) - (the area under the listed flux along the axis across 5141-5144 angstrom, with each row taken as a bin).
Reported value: 0.9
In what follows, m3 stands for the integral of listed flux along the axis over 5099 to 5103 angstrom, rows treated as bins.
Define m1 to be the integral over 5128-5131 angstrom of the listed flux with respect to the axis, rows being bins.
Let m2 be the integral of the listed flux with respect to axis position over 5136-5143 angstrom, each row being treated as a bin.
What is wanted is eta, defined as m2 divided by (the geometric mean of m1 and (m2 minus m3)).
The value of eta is 2.3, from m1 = 44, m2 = 101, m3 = 59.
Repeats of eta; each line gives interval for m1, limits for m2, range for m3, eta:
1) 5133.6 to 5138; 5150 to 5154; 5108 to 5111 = 1.9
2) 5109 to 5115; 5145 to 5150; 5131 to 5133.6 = 1.3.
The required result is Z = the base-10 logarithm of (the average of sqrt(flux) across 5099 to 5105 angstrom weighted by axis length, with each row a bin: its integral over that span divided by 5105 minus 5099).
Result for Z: 0.586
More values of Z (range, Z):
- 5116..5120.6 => 0.586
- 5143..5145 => 0.582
